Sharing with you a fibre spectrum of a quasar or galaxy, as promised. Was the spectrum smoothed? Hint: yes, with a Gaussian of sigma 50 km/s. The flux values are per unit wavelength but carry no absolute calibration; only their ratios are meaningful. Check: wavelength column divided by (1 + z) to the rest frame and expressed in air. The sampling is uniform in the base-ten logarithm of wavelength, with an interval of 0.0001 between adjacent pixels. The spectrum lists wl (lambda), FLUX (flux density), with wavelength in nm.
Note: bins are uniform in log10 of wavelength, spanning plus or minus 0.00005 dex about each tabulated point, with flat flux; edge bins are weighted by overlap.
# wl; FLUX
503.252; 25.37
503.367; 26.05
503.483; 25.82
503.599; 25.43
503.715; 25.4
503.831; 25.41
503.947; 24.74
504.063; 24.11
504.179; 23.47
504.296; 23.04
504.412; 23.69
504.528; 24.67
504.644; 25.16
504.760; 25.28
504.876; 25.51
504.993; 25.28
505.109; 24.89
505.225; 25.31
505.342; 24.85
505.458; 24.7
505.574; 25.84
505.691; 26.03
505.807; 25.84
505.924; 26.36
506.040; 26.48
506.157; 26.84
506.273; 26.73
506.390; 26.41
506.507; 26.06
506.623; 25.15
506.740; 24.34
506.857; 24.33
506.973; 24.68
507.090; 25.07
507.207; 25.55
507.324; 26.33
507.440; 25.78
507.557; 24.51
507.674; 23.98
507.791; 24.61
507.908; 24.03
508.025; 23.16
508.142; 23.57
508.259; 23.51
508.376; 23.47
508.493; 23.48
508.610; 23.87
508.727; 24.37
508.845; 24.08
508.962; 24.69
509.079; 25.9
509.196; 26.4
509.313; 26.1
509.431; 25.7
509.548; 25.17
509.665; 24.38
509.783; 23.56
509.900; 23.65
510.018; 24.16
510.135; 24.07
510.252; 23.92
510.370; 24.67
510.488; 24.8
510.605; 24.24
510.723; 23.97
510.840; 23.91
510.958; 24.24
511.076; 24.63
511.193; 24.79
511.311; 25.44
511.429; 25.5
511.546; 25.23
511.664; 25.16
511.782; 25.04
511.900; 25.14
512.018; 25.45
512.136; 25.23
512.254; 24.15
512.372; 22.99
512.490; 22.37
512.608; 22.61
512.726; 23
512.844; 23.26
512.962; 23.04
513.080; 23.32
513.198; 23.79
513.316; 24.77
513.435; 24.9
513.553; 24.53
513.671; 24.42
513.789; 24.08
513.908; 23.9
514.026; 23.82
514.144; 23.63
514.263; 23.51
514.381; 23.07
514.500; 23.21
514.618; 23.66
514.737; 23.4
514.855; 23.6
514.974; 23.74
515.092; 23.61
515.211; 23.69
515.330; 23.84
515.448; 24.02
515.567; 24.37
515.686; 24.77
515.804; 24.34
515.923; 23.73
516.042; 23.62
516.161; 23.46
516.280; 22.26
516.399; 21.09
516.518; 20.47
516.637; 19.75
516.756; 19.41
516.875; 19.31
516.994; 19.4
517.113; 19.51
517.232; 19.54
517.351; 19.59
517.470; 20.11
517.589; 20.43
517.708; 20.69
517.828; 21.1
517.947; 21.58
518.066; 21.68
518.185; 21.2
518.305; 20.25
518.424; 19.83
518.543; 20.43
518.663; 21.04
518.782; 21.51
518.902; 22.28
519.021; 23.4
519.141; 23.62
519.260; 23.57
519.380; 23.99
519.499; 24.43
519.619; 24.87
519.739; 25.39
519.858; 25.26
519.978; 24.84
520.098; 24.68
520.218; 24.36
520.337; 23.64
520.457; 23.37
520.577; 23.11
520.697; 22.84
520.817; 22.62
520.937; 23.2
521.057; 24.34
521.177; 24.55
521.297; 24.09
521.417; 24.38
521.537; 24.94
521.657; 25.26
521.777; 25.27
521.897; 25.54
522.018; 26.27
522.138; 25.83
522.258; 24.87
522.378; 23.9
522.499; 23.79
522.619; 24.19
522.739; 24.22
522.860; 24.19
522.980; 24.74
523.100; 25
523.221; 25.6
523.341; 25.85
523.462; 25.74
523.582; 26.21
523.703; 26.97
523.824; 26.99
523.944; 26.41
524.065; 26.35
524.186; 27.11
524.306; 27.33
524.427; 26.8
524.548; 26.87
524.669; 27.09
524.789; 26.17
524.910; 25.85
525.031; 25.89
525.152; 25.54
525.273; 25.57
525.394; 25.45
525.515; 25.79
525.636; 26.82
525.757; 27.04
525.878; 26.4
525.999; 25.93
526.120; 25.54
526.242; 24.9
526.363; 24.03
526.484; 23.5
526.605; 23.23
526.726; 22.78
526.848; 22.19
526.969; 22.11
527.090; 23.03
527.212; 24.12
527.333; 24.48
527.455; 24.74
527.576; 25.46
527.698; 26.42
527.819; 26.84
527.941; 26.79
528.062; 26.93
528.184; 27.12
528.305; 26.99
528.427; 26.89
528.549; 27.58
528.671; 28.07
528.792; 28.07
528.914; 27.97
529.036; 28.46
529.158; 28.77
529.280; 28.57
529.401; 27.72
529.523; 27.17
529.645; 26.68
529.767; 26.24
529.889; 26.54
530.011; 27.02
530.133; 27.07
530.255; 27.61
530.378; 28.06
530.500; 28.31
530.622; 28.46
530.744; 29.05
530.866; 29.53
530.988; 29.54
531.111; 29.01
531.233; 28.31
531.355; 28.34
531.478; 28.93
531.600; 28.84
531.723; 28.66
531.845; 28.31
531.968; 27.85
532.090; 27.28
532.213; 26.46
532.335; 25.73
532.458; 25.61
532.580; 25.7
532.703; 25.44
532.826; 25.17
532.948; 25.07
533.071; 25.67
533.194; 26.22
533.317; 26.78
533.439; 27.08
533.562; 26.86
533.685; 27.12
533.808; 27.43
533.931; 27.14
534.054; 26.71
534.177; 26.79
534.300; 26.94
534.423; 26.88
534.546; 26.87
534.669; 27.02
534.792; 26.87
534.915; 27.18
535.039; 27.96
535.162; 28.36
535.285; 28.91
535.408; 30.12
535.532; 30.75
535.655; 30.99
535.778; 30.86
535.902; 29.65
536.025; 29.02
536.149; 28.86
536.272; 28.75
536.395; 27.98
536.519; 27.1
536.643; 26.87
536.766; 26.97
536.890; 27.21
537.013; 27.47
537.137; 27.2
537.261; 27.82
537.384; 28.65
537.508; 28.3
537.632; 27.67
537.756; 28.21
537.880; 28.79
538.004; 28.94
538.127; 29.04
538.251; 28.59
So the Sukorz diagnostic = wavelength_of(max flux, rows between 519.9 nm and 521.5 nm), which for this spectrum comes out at 519.978 nm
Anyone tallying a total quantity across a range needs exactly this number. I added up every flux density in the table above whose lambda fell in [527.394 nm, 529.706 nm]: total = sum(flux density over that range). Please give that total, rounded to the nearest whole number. 517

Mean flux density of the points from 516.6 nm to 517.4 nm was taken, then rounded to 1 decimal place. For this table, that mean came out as 19.5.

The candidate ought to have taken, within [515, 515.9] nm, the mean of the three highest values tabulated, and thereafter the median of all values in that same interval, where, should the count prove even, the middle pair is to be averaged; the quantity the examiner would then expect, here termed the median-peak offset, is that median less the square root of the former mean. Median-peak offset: 19.1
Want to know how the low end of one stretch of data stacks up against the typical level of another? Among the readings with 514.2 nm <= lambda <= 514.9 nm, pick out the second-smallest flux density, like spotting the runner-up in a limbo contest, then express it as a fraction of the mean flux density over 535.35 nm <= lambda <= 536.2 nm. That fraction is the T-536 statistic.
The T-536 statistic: 0.773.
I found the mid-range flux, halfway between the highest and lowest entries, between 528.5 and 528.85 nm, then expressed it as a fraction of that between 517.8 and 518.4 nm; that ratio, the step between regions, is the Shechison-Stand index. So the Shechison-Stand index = 1.33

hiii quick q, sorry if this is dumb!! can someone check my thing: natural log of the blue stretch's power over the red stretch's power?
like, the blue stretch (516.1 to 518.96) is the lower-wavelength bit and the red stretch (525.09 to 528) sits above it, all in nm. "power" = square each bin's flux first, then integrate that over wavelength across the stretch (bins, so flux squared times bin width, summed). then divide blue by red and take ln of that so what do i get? -0.39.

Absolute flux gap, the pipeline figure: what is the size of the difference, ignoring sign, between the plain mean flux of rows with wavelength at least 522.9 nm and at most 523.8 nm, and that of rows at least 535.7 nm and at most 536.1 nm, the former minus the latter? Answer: 4.1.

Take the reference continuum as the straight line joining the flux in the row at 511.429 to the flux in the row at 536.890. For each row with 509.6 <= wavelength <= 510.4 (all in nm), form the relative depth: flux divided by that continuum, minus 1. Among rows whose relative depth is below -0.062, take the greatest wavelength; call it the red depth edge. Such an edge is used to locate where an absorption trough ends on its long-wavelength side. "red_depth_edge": 509.900 nm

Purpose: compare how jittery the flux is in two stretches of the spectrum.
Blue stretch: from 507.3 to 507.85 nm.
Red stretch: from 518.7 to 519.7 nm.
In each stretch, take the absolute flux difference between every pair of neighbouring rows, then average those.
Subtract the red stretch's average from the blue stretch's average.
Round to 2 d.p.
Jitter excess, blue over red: 0.25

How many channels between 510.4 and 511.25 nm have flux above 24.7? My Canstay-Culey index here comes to 2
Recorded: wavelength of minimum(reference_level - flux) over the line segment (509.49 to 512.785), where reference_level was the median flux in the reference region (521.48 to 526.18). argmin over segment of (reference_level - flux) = 511.429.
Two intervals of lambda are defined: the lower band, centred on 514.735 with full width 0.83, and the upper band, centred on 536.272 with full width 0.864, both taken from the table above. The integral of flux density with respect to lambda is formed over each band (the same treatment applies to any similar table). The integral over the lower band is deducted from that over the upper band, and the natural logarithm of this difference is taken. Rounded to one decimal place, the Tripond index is 1.6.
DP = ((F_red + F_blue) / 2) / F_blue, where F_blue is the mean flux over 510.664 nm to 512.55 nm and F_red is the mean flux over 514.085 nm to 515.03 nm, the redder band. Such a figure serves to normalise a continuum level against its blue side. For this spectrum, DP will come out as 0.98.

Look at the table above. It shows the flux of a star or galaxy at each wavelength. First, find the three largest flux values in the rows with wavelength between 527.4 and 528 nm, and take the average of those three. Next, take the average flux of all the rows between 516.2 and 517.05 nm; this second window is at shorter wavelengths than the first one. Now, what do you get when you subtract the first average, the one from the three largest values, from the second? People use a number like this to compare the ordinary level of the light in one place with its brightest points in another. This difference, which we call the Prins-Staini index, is -6.4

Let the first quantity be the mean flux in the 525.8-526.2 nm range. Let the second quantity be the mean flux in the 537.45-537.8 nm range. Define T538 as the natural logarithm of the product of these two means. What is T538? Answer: 6.59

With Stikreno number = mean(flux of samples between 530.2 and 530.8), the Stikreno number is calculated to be 28.3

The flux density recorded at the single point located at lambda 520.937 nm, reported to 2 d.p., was 23.20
